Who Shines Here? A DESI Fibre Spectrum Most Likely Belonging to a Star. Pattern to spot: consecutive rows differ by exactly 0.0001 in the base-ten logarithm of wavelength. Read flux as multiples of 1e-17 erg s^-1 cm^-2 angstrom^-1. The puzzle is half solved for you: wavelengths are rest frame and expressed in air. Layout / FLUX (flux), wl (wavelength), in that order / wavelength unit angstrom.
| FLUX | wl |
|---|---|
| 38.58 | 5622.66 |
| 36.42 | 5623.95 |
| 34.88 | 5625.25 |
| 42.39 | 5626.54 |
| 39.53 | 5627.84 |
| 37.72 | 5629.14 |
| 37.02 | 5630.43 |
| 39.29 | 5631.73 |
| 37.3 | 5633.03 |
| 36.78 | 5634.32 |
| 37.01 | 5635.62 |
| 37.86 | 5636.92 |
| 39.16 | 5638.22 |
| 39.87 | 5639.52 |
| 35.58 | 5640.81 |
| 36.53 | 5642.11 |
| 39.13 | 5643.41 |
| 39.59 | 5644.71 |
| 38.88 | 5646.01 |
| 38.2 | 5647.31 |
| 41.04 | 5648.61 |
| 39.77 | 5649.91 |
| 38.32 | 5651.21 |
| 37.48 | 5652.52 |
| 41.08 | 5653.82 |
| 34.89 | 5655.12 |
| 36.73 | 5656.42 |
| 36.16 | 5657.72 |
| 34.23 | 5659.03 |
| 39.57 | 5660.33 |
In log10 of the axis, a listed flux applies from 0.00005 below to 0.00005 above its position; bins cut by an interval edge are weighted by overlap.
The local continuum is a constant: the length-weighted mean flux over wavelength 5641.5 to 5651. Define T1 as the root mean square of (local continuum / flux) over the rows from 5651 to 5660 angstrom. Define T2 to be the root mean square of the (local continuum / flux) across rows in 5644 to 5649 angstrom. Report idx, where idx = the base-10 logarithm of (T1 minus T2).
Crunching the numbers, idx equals -1.2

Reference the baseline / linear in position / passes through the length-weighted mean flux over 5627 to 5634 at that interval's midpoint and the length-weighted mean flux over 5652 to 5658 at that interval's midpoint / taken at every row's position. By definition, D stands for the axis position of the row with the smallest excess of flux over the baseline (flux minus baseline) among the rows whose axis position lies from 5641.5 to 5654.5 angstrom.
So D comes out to 5642.11 angstrom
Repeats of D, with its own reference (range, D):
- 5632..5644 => 5640.81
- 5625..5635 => 5625.25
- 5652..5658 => 5655.12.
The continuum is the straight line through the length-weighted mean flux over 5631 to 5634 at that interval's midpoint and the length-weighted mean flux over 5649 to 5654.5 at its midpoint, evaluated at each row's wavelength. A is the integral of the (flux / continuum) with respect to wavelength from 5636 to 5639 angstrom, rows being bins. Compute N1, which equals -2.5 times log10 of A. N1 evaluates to -1.19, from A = 3.0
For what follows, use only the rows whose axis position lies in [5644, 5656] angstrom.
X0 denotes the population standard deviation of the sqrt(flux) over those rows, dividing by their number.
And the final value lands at 0.146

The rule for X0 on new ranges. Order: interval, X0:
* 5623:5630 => 0.209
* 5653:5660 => 0.195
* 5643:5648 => 0.040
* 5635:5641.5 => 0.124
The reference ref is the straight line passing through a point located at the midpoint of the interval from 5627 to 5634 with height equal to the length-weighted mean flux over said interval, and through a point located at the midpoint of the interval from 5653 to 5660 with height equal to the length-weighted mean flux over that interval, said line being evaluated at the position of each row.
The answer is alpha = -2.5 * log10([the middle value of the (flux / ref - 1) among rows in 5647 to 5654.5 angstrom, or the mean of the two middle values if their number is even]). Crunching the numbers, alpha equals 3.2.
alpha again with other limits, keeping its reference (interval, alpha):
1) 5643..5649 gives 3.4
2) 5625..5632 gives 5.3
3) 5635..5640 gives 4.4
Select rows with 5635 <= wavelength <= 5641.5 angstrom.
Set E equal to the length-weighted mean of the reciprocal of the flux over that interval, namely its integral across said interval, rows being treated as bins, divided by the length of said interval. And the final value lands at 0.0264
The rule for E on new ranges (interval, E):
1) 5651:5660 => 0.0271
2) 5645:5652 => 0.0255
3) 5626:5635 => 0.0260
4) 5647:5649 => 0.0252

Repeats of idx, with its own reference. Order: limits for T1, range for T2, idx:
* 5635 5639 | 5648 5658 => -3.2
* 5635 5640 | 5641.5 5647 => -2.9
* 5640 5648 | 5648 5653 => -1.5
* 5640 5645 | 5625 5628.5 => -1.6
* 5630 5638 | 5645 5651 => -1.3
